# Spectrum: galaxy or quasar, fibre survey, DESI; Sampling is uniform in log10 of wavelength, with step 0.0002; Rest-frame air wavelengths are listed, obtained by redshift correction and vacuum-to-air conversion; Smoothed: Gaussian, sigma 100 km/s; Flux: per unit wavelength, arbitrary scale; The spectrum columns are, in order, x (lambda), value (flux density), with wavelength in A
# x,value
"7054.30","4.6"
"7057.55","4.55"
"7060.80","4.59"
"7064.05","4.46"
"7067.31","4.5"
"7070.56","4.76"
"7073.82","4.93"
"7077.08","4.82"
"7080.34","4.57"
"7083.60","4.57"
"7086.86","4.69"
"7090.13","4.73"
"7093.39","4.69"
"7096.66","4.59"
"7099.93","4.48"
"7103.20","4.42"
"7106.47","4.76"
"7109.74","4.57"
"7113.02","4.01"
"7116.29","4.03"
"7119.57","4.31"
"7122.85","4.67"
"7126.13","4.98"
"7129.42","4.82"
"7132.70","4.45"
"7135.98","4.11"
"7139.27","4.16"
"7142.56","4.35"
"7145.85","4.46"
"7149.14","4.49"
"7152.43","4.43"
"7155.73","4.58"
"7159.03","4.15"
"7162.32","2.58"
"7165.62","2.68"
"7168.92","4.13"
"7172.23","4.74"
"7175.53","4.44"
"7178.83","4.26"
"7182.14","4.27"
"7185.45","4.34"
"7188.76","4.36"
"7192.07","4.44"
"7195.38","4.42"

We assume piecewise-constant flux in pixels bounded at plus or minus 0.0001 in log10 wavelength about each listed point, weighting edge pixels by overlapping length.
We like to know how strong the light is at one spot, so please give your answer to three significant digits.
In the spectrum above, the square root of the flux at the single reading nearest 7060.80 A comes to 2.14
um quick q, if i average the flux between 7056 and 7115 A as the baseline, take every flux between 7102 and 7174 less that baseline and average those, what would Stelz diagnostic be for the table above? -0.3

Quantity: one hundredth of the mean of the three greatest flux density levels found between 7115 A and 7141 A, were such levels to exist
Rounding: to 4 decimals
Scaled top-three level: 0.0482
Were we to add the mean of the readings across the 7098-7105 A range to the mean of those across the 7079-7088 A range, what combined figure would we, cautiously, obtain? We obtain 9.1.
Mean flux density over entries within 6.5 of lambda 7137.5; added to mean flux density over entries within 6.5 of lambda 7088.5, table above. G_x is 8.94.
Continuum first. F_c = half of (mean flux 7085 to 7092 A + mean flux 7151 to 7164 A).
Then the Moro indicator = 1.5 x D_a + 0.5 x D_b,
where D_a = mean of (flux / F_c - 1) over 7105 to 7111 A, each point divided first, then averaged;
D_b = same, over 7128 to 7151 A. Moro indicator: 0.13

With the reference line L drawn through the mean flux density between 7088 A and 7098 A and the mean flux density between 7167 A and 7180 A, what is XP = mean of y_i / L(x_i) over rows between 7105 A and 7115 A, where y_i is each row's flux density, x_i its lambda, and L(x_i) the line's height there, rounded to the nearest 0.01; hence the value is 0.96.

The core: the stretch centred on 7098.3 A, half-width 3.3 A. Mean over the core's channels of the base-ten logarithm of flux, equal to 0.66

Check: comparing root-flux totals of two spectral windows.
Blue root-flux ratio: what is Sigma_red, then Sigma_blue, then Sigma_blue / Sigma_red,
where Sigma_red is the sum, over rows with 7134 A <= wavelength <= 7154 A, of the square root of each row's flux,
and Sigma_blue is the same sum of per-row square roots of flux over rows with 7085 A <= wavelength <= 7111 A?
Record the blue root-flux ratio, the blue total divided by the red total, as 1.4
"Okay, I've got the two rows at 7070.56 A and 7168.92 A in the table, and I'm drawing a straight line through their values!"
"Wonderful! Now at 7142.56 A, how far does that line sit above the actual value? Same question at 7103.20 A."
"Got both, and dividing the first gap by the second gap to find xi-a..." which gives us -0.4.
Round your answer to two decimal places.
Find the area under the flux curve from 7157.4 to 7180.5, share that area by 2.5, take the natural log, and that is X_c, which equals 3.57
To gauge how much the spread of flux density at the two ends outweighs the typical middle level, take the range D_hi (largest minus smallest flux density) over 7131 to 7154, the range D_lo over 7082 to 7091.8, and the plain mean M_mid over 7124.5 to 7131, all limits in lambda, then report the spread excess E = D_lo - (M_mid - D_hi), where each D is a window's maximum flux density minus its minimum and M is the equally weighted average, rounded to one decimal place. -4.4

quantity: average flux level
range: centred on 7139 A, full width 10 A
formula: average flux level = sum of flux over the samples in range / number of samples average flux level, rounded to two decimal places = 4.21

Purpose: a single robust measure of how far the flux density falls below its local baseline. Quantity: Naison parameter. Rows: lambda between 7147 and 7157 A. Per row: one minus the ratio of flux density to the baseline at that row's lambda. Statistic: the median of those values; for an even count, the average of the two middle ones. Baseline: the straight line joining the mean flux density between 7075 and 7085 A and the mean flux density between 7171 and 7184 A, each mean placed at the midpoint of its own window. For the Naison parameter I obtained 0.00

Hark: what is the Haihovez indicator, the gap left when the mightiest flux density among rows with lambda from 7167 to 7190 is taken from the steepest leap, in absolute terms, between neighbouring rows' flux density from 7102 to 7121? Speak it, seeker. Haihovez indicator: -4.18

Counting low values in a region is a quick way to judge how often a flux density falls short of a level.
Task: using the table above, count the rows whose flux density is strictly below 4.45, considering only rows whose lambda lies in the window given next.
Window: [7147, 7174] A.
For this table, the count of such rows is 5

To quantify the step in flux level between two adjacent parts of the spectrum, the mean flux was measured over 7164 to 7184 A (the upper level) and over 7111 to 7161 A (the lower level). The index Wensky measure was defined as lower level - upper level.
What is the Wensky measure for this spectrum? 0.3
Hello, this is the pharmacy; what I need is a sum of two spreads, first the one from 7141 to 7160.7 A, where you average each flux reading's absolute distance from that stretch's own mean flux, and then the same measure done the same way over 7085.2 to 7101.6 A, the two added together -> 0.19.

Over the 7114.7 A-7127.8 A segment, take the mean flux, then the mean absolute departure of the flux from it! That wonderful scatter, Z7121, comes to 0.33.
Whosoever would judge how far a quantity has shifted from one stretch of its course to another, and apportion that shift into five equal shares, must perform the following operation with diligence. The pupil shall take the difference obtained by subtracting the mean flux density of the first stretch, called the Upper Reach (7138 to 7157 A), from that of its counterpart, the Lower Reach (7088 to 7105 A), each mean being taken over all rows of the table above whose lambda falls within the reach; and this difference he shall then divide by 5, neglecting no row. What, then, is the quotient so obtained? 0.03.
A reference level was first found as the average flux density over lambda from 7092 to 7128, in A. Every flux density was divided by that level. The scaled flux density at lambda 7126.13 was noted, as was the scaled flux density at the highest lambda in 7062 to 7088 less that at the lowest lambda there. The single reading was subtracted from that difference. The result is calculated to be -1.06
